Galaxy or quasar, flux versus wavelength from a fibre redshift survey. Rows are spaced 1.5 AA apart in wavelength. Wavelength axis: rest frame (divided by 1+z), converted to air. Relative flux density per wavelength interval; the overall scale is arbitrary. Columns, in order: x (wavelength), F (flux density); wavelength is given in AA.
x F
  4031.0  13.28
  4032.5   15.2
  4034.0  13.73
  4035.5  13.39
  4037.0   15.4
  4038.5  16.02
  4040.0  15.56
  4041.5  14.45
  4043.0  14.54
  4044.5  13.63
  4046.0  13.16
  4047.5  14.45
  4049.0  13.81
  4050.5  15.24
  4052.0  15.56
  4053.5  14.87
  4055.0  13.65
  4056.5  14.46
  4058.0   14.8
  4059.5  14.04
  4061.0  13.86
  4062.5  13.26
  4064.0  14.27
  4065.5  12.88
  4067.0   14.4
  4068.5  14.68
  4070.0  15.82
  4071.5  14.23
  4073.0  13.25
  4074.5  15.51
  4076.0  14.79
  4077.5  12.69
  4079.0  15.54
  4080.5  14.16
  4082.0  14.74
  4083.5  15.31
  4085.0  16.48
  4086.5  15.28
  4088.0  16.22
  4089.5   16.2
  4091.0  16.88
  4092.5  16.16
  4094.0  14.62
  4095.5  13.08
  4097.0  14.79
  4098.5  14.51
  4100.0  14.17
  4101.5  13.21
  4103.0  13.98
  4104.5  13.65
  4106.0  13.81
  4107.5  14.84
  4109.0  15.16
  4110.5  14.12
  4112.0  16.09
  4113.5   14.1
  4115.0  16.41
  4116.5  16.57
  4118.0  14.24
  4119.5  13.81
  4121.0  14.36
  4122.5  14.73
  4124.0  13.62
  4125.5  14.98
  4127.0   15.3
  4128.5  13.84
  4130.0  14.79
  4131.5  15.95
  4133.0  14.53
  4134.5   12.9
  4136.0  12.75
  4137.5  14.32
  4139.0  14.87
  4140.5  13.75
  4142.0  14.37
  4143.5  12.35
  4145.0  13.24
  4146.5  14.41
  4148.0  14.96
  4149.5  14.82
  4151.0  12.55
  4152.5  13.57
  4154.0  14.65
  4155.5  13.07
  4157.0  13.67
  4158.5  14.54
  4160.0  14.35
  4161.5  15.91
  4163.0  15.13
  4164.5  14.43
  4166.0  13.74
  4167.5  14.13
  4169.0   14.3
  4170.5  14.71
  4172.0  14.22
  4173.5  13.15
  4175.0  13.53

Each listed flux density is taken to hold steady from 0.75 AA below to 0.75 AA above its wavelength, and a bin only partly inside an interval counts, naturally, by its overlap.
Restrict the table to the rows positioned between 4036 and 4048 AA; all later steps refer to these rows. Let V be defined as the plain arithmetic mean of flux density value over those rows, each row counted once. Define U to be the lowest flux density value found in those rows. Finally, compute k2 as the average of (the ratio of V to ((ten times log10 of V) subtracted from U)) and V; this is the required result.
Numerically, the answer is 12.2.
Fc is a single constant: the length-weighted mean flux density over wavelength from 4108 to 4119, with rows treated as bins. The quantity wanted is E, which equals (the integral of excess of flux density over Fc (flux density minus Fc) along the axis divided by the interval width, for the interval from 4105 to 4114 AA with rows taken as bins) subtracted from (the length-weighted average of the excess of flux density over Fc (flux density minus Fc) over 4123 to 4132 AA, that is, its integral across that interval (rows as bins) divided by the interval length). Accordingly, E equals 0.0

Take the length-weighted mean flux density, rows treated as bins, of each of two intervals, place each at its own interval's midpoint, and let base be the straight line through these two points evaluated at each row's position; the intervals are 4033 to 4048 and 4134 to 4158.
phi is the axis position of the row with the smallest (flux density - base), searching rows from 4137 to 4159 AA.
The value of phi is 4143.5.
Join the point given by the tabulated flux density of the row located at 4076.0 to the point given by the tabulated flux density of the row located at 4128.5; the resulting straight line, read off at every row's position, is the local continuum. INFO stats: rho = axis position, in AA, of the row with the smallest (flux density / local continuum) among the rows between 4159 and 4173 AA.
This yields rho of 4166.0 AA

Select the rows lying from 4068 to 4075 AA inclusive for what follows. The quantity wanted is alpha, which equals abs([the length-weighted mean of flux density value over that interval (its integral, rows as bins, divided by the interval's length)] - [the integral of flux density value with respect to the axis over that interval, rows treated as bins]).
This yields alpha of 88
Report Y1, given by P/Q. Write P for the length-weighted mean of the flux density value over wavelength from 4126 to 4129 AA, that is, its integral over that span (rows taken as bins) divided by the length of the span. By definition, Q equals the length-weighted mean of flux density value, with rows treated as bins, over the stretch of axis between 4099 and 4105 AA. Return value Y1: 1.06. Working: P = 14.7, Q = 13.8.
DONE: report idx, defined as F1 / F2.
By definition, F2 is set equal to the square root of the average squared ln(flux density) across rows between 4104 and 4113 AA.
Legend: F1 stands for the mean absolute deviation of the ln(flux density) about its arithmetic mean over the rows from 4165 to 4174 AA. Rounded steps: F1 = 0.029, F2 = 2.68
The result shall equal 0.011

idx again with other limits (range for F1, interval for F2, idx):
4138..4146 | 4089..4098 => 0.020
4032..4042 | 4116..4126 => 0.021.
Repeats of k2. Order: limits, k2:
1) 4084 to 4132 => 12.9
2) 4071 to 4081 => 13.5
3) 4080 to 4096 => 14.0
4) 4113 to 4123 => 11.0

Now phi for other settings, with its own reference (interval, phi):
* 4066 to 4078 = 4077.5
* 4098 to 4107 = 4101.5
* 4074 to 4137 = 4077.5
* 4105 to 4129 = 4124.0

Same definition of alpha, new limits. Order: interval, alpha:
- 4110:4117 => 93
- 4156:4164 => 103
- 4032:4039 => 88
